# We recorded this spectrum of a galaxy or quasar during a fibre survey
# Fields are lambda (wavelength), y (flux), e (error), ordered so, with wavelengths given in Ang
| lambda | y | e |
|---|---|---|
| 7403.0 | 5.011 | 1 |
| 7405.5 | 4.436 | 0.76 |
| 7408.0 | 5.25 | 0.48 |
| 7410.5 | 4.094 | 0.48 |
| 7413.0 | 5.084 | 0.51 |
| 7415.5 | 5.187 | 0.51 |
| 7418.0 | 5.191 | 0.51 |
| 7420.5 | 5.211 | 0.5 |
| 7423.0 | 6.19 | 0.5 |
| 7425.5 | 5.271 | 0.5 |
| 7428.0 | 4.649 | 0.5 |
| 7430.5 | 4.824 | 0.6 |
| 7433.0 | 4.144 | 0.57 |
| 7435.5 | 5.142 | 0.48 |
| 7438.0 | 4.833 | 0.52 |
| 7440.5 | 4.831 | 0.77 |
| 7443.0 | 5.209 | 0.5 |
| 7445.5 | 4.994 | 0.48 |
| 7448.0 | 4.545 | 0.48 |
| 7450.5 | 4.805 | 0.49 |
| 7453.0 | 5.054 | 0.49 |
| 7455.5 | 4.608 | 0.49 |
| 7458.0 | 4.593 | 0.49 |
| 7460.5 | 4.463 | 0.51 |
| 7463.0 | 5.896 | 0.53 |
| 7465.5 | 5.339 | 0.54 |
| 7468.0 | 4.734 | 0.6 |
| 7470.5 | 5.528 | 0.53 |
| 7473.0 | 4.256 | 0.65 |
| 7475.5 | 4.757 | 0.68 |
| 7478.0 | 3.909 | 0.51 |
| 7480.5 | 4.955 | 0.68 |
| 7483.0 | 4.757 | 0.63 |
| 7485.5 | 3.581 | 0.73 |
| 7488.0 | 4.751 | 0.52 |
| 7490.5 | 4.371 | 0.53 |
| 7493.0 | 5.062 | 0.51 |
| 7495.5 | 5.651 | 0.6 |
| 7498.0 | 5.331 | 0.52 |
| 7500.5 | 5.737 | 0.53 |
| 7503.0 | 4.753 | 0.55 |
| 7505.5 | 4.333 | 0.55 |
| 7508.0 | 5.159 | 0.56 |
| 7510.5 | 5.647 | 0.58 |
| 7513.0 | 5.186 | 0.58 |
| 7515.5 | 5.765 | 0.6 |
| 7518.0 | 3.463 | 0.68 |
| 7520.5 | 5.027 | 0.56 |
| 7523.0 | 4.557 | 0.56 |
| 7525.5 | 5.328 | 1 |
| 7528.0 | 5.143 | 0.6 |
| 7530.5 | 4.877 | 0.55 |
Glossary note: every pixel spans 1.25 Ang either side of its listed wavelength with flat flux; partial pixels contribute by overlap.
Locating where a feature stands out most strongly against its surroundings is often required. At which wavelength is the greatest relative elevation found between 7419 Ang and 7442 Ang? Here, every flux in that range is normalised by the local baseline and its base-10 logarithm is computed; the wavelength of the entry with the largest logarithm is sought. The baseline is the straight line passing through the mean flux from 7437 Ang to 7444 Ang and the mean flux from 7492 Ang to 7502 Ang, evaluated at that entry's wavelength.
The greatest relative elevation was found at 7423.0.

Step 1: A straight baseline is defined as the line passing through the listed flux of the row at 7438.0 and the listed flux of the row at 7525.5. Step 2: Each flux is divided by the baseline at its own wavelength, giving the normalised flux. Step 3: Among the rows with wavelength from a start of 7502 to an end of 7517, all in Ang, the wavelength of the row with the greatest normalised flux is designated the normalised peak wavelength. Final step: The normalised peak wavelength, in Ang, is 7515.5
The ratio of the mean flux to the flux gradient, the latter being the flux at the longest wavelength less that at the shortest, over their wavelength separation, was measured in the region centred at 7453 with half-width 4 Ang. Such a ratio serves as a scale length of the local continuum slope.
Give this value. -122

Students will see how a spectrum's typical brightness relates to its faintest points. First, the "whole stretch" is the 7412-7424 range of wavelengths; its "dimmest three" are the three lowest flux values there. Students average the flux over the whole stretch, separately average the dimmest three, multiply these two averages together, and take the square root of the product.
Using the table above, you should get 5.26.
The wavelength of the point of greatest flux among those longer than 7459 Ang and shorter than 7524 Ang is 7463.0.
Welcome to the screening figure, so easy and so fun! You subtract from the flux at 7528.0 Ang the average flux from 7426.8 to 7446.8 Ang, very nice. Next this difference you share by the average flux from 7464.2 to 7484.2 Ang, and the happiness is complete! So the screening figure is 0.066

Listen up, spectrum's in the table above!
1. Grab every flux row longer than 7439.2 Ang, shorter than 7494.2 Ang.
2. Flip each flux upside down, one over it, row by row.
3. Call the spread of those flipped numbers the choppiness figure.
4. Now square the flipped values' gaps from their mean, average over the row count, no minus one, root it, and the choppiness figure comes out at 0.023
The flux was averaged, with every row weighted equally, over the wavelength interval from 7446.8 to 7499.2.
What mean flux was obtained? 4.81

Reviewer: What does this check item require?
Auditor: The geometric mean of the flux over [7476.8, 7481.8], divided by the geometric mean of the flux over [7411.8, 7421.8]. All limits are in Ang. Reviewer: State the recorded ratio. 0.85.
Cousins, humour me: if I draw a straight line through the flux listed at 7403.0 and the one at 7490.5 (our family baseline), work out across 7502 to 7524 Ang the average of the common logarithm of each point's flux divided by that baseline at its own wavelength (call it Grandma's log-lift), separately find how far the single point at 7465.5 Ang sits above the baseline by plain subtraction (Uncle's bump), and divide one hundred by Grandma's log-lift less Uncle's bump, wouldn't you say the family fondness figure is -138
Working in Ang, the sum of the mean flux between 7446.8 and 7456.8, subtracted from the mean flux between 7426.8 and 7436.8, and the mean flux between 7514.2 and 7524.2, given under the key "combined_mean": 4.6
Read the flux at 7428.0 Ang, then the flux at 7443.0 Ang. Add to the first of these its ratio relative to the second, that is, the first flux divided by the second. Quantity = 5.5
